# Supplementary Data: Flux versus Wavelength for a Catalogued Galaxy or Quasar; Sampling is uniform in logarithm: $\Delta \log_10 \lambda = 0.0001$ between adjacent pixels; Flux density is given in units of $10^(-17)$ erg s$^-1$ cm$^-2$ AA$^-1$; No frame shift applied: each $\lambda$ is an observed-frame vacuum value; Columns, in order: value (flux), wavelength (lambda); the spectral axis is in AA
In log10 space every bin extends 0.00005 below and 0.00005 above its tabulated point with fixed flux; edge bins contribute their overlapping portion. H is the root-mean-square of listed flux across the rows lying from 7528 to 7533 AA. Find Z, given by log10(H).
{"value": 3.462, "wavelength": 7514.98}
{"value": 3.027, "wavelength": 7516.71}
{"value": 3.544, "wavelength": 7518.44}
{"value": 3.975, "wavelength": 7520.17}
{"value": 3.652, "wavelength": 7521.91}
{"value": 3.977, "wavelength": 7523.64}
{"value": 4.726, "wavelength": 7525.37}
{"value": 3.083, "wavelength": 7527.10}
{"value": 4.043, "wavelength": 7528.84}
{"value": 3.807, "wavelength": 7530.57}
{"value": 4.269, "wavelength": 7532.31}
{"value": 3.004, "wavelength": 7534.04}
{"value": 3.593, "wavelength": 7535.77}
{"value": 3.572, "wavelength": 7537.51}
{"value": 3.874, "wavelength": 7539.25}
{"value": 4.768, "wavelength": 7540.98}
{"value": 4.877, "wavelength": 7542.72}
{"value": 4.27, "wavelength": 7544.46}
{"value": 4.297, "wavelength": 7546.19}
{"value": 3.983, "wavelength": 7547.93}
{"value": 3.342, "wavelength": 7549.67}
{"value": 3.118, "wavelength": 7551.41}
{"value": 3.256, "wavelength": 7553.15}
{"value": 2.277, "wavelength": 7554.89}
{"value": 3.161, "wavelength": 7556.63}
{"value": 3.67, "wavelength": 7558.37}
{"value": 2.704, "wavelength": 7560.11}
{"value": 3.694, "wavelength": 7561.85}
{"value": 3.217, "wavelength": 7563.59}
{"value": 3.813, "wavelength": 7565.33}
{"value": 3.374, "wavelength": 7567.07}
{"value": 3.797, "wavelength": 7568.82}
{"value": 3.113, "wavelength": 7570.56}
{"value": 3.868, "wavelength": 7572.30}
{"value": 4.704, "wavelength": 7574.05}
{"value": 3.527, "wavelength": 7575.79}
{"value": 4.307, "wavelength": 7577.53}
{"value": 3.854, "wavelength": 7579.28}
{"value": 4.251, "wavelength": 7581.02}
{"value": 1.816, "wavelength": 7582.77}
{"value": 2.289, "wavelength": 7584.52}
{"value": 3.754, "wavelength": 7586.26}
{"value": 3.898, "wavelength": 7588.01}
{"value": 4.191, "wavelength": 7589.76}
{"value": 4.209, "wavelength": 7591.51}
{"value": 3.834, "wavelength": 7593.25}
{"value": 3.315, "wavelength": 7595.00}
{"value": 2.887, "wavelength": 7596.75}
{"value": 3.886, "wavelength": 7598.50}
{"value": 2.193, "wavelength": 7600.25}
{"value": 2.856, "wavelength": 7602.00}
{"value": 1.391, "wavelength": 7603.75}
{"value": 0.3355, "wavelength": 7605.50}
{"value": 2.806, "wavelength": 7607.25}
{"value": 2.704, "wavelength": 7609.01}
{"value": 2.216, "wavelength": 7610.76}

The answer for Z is 0.61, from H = 4.0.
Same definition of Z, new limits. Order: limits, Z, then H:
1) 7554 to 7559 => 0.49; 3.1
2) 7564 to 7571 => 0.55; 3.5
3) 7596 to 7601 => 0.49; 3.1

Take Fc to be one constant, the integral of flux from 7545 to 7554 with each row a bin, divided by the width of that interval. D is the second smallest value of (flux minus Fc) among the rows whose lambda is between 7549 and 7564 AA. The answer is -0.92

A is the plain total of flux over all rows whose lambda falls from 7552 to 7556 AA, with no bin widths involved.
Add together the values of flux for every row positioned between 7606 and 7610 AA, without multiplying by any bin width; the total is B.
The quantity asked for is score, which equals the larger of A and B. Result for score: 5.5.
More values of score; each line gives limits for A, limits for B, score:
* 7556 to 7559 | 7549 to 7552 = 6.8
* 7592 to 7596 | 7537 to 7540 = 7.4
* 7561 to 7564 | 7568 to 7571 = 6.9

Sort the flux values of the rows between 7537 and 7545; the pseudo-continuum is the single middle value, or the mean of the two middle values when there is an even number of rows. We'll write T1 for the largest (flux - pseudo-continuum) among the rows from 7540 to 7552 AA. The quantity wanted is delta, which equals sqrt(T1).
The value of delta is 0.779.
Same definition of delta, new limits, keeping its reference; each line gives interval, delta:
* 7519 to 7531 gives 0.675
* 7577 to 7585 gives 0.192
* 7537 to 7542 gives 0.706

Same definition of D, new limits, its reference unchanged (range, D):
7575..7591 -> -1.34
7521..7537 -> -0.54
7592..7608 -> -2.23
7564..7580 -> -0.25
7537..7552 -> -0.28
